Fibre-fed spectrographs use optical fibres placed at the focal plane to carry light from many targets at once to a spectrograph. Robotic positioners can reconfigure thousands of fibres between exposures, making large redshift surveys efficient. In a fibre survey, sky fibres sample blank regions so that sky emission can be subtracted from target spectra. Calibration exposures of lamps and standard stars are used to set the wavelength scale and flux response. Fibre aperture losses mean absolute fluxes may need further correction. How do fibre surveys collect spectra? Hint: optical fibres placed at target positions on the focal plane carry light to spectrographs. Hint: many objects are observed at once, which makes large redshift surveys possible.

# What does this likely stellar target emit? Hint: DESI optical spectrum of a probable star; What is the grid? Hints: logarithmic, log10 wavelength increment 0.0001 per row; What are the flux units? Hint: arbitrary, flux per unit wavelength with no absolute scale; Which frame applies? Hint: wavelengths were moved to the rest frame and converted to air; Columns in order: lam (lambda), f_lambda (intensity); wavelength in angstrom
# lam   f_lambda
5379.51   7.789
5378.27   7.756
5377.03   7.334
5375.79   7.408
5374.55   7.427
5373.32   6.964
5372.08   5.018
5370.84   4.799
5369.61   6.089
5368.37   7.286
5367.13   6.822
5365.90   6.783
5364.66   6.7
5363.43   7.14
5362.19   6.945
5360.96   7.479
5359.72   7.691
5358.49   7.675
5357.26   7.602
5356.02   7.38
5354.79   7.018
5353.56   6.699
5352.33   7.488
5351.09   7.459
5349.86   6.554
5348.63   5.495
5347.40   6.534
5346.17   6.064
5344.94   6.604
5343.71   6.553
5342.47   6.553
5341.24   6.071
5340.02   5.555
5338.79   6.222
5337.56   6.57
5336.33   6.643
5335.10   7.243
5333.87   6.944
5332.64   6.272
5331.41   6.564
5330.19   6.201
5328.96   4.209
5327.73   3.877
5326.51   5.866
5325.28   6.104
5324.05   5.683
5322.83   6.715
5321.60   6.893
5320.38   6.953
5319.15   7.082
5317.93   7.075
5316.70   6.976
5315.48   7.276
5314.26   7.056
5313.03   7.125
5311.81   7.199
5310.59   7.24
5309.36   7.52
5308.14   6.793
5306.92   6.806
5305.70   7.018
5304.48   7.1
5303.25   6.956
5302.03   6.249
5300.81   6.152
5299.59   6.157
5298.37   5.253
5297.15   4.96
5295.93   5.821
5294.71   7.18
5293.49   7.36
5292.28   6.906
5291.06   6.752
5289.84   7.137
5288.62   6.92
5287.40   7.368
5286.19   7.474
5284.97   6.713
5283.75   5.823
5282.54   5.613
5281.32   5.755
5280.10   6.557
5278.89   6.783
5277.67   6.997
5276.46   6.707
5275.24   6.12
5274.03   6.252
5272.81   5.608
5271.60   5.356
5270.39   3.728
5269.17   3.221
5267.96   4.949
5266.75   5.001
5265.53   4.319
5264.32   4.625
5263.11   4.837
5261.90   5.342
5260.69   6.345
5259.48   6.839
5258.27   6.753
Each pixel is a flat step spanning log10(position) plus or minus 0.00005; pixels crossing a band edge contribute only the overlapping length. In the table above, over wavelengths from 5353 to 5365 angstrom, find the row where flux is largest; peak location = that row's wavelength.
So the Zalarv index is 5359.72 angstrom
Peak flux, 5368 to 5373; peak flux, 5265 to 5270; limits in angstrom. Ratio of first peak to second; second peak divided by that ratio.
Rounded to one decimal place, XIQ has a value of 3.4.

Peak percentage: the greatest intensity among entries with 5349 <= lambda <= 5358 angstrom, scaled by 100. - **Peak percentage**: 760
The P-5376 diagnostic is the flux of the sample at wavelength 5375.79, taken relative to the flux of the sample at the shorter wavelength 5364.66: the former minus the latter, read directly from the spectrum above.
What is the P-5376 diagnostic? 0.71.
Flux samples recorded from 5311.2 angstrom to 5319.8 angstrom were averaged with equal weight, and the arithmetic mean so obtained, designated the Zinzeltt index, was 7.11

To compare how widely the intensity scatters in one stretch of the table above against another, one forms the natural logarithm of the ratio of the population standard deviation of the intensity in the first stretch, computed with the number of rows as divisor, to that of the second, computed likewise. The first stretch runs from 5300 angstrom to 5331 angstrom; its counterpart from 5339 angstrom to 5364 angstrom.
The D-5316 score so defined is 0.3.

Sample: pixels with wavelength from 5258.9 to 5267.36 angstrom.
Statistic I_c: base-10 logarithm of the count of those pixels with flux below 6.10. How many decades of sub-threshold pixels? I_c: 0.70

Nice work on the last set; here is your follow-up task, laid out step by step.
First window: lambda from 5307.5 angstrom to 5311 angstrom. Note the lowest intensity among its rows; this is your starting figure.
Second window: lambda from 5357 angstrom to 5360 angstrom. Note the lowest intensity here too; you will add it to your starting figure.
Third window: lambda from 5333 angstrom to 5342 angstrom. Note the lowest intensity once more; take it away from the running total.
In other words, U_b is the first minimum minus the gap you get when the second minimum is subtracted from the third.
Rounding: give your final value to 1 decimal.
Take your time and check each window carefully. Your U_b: 8.8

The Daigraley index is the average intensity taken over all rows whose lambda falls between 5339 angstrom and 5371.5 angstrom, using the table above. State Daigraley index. 6.73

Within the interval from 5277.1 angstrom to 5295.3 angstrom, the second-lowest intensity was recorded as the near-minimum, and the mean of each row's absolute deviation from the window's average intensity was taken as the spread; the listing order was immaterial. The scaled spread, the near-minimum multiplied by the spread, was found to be 2.55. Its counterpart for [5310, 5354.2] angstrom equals 2.40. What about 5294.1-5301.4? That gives 3.02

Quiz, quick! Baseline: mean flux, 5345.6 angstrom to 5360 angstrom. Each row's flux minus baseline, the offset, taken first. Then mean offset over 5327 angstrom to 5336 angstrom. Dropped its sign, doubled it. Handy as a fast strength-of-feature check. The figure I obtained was 2.1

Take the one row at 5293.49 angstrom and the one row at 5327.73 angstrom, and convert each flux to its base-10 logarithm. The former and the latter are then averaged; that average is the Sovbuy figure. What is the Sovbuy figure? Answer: 0.728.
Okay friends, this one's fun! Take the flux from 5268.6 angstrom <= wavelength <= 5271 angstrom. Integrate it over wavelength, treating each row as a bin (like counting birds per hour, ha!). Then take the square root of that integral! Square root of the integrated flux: 2.9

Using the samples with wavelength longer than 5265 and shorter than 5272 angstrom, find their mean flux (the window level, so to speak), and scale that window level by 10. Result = 44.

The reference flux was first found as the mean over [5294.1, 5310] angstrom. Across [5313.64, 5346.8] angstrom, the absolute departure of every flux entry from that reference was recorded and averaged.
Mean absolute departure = 0.566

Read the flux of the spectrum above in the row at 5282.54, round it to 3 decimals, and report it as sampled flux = 5.613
